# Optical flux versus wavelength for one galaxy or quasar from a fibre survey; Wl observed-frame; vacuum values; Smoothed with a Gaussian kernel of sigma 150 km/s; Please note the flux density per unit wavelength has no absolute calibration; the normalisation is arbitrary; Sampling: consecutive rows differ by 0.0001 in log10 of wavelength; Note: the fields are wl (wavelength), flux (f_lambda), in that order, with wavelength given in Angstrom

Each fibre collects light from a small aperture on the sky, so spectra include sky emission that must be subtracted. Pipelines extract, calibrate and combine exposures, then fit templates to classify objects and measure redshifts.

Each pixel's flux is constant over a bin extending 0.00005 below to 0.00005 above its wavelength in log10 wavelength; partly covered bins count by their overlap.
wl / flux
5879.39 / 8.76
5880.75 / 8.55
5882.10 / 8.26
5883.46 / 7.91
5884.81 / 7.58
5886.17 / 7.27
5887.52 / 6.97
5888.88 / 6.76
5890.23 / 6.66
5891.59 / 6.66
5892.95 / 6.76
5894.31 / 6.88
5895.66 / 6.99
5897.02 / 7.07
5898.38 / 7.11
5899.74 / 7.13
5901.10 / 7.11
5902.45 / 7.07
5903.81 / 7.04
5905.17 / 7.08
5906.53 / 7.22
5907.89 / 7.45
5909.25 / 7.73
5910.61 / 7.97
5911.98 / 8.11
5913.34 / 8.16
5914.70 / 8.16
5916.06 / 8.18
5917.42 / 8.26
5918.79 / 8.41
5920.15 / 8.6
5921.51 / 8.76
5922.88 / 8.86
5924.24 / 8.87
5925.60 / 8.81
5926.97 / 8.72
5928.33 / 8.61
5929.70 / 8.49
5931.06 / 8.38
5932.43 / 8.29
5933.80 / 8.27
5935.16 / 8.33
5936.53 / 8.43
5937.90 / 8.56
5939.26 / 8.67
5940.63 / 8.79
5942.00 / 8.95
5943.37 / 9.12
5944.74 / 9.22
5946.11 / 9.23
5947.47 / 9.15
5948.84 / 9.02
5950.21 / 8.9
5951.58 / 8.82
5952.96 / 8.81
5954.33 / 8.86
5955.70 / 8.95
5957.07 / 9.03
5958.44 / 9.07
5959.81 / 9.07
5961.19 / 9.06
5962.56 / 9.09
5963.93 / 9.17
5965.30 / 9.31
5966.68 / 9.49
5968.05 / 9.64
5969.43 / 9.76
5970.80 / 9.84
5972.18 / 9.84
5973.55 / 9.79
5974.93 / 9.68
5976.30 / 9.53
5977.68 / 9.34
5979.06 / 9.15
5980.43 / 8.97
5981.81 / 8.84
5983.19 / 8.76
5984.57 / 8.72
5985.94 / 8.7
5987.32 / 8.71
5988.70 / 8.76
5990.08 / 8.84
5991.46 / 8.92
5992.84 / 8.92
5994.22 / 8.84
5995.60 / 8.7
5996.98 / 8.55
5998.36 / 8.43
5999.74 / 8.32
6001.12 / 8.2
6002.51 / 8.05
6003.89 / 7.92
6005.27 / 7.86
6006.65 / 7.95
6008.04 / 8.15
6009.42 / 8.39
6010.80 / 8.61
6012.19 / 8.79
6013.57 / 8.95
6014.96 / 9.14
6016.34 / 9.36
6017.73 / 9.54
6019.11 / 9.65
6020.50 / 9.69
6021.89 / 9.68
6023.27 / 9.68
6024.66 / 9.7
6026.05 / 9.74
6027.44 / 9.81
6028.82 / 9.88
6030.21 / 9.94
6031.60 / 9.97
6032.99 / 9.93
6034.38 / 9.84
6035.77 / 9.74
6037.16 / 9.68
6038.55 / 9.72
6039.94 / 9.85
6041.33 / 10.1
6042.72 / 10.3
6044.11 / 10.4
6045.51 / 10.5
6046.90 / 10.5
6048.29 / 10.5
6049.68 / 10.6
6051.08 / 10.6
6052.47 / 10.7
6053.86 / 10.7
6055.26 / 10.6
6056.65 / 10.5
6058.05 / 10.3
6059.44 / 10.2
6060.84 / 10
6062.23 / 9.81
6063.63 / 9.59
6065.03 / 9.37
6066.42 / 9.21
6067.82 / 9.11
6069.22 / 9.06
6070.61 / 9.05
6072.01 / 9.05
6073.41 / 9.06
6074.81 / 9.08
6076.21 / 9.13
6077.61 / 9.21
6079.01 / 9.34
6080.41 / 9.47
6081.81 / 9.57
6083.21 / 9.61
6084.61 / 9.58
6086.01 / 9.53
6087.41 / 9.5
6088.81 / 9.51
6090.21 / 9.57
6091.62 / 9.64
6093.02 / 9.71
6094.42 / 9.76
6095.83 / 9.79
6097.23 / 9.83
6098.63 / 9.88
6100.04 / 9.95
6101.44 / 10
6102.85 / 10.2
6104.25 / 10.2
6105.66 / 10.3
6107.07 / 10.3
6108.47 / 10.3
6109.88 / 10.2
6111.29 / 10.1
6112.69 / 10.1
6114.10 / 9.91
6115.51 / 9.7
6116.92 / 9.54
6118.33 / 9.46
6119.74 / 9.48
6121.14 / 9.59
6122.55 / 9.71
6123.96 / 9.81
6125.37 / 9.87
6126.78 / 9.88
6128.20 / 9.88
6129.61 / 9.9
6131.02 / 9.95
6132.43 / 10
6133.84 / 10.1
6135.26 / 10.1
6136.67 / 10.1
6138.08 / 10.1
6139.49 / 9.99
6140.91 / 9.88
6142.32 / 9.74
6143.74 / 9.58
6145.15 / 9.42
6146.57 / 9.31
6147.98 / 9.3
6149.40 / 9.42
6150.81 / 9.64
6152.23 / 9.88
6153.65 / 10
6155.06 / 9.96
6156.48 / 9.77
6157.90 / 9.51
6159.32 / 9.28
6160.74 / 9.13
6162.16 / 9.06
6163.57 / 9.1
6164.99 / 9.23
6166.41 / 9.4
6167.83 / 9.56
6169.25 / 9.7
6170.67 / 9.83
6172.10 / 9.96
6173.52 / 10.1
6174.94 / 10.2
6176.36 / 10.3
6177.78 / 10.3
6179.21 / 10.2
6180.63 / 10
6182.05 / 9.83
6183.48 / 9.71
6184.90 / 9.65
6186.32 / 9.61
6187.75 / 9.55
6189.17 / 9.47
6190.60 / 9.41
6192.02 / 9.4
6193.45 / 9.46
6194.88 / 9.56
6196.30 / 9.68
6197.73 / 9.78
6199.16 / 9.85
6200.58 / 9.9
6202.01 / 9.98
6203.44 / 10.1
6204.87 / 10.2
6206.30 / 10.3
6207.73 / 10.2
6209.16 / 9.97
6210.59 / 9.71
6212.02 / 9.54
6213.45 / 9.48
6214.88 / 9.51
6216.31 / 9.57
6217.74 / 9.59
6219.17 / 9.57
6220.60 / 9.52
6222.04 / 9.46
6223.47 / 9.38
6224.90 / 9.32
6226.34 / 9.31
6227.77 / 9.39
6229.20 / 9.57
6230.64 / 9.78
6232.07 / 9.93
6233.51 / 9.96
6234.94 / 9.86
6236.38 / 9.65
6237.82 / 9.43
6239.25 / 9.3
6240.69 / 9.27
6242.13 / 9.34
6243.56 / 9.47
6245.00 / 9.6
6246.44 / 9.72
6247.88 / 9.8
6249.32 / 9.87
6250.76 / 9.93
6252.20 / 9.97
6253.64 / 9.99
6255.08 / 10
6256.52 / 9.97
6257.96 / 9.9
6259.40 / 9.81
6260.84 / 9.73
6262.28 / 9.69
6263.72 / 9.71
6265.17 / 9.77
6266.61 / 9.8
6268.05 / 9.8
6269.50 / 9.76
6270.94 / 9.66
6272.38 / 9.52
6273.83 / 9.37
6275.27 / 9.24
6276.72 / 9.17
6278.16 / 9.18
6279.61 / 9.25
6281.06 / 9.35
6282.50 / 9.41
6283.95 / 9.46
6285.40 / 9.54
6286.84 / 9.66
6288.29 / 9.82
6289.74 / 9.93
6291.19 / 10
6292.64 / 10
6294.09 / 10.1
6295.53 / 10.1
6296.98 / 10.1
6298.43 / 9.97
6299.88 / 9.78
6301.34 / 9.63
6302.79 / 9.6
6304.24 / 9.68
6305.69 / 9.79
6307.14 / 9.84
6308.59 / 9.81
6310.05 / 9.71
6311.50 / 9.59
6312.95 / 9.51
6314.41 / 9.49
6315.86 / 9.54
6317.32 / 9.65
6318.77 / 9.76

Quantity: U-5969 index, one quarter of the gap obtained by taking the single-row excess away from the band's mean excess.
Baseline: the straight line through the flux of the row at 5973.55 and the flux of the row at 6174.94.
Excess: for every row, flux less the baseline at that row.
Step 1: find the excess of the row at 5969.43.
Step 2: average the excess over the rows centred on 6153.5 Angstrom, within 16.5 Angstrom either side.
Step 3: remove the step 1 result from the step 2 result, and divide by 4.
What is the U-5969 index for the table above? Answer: -0.14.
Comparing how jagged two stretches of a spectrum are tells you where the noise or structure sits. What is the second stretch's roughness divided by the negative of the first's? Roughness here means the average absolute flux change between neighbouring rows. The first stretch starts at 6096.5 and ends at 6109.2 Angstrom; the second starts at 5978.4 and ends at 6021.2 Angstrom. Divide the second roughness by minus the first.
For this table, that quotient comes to -2.02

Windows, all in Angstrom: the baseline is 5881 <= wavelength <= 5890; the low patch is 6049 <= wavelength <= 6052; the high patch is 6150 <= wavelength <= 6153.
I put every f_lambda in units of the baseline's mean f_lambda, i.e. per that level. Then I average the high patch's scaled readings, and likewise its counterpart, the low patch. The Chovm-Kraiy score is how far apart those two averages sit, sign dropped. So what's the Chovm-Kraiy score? 0.11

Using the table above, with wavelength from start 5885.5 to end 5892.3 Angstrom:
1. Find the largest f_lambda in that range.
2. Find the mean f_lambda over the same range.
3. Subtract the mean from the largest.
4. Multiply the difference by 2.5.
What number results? 1.0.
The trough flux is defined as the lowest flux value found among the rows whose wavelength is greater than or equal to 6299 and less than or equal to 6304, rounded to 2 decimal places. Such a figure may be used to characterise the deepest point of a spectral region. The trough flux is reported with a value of 9.60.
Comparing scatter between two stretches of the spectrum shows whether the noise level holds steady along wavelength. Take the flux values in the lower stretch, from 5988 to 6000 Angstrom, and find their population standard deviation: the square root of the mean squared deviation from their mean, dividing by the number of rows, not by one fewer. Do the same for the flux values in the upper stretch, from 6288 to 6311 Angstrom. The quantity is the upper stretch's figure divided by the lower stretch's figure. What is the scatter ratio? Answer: 0.79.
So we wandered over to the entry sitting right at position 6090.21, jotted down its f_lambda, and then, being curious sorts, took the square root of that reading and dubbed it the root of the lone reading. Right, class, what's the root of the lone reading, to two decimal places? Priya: 3.09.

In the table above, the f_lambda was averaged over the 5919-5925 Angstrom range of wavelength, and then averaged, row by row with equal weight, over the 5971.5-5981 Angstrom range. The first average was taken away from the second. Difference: 0.7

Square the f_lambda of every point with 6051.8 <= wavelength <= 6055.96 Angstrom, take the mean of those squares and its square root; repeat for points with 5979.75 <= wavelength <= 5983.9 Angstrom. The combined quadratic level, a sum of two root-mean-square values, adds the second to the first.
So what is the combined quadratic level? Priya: 19.5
